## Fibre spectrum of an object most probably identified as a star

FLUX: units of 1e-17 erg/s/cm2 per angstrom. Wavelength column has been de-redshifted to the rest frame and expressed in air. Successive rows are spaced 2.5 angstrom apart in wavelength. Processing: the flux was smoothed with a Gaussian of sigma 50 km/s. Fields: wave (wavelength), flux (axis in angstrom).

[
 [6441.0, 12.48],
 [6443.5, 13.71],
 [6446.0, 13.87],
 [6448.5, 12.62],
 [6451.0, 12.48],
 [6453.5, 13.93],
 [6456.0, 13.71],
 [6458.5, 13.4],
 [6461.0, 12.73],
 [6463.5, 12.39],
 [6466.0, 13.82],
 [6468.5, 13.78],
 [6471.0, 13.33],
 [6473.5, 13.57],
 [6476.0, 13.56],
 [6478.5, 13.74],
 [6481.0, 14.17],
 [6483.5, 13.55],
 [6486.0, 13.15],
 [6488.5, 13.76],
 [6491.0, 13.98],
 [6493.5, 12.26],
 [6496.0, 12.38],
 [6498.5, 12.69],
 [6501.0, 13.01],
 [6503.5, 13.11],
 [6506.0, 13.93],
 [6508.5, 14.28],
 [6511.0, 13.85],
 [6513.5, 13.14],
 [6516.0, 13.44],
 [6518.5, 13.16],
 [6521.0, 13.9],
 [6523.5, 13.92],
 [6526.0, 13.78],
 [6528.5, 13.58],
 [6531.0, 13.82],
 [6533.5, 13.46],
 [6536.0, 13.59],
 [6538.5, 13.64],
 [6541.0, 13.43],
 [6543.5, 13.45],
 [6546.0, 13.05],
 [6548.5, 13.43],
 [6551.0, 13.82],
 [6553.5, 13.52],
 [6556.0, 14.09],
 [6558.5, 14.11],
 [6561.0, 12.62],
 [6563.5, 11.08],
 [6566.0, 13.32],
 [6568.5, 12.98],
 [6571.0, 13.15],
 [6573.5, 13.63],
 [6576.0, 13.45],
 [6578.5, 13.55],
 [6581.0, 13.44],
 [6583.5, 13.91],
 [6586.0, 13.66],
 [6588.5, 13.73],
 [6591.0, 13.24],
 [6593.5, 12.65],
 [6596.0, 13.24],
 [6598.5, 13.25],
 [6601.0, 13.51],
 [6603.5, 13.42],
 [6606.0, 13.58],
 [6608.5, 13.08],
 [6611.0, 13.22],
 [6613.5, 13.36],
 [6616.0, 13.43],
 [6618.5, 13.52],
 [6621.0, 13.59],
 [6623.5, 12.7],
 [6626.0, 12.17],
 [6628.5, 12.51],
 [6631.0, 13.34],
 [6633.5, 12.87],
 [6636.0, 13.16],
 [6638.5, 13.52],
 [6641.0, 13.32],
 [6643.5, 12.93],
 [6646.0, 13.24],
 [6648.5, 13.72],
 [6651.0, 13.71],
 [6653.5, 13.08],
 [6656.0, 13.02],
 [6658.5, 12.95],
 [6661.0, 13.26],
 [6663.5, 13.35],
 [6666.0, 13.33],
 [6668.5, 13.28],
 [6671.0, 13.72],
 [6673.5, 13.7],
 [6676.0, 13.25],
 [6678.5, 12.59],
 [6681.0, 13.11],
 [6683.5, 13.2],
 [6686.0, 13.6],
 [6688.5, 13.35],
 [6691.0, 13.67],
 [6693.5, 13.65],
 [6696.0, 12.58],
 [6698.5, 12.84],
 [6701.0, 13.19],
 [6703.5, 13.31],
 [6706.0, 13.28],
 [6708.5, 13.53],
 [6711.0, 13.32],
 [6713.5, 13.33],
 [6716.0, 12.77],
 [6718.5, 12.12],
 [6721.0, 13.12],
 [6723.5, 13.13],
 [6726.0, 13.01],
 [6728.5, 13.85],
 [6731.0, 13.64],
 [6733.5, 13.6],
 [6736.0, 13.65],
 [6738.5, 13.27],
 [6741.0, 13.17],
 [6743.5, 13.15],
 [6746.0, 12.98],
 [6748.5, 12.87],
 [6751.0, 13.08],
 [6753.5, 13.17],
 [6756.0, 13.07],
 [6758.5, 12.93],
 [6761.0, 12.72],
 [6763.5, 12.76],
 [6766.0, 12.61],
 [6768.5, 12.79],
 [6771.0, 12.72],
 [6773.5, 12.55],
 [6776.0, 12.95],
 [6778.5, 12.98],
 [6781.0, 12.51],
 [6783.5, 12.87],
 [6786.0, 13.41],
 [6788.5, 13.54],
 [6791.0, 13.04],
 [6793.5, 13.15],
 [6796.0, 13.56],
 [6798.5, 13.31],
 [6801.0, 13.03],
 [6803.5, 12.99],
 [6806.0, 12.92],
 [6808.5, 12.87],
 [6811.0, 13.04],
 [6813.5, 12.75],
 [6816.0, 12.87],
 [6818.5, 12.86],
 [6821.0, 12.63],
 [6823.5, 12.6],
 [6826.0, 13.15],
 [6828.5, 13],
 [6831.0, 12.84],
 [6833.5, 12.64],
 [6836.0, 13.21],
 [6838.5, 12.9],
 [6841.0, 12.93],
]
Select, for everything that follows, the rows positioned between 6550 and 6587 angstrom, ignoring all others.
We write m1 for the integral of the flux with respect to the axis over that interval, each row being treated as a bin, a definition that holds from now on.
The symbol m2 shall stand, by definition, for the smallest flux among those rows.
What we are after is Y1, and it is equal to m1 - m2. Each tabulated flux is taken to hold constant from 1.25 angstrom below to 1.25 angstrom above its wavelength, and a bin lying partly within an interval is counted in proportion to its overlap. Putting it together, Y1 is 483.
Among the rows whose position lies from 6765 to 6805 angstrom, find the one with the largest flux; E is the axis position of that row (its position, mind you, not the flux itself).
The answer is 6796.0 angstrom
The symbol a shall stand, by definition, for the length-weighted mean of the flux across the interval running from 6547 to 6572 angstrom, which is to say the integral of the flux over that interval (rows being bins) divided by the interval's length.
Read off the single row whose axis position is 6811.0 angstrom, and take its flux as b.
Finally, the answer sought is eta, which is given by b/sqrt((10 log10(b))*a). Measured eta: 1.07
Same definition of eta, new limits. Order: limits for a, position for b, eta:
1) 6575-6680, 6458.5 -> 1.10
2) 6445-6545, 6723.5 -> 1.07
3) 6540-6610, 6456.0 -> 1.11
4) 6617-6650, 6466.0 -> 1.13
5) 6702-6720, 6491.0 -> 1.14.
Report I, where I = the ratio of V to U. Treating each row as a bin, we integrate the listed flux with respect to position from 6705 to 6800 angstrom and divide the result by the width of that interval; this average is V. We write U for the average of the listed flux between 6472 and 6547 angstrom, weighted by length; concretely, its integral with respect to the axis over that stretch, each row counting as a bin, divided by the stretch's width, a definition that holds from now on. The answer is 0.97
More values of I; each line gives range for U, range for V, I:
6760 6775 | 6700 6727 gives 1.03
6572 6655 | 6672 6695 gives 1.00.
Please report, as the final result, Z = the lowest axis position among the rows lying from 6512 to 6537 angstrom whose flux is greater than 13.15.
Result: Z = 6516.0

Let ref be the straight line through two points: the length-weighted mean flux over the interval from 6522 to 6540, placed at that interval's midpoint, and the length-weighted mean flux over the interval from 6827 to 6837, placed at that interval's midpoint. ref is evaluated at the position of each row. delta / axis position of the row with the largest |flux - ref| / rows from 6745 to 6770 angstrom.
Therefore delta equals 6766.0 angstrom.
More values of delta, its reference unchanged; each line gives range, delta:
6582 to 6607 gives 6593.5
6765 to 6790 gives 6781.0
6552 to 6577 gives 6563.5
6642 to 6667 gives 6643.5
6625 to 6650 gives 6626.0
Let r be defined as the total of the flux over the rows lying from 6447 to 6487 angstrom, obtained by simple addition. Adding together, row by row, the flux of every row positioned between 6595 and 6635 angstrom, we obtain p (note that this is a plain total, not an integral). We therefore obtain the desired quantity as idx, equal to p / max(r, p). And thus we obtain 0.99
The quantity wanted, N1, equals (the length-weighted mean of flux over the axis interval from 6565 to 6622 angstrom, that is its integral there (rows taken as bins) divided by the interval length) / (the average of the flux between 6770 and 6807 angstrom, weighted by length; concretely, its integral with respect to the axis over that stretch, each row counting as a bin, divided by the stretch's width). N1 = 1.03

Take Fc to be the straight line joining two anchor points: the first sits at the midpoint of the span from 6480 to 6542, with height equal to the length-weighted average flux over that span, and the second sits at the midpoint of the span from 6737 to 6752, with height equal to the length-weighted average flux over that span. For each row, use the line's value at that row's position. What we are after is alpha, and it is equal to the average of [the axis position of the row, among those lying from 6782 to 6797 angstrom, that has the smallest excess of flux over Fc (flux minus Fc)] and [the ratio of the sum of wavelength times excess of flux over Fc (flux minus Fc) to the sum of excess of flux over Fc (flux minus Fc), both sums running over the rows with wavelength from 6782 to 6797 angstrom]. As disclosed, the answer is 6787.6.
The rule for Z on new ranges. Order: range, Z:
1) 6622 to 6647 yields 6631.0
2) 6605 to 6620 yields 6606.0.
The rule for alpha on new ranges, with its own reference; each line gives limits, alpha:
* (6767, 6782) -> 6777.9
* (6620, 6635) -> 6626.9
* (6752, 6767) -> 6764.9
